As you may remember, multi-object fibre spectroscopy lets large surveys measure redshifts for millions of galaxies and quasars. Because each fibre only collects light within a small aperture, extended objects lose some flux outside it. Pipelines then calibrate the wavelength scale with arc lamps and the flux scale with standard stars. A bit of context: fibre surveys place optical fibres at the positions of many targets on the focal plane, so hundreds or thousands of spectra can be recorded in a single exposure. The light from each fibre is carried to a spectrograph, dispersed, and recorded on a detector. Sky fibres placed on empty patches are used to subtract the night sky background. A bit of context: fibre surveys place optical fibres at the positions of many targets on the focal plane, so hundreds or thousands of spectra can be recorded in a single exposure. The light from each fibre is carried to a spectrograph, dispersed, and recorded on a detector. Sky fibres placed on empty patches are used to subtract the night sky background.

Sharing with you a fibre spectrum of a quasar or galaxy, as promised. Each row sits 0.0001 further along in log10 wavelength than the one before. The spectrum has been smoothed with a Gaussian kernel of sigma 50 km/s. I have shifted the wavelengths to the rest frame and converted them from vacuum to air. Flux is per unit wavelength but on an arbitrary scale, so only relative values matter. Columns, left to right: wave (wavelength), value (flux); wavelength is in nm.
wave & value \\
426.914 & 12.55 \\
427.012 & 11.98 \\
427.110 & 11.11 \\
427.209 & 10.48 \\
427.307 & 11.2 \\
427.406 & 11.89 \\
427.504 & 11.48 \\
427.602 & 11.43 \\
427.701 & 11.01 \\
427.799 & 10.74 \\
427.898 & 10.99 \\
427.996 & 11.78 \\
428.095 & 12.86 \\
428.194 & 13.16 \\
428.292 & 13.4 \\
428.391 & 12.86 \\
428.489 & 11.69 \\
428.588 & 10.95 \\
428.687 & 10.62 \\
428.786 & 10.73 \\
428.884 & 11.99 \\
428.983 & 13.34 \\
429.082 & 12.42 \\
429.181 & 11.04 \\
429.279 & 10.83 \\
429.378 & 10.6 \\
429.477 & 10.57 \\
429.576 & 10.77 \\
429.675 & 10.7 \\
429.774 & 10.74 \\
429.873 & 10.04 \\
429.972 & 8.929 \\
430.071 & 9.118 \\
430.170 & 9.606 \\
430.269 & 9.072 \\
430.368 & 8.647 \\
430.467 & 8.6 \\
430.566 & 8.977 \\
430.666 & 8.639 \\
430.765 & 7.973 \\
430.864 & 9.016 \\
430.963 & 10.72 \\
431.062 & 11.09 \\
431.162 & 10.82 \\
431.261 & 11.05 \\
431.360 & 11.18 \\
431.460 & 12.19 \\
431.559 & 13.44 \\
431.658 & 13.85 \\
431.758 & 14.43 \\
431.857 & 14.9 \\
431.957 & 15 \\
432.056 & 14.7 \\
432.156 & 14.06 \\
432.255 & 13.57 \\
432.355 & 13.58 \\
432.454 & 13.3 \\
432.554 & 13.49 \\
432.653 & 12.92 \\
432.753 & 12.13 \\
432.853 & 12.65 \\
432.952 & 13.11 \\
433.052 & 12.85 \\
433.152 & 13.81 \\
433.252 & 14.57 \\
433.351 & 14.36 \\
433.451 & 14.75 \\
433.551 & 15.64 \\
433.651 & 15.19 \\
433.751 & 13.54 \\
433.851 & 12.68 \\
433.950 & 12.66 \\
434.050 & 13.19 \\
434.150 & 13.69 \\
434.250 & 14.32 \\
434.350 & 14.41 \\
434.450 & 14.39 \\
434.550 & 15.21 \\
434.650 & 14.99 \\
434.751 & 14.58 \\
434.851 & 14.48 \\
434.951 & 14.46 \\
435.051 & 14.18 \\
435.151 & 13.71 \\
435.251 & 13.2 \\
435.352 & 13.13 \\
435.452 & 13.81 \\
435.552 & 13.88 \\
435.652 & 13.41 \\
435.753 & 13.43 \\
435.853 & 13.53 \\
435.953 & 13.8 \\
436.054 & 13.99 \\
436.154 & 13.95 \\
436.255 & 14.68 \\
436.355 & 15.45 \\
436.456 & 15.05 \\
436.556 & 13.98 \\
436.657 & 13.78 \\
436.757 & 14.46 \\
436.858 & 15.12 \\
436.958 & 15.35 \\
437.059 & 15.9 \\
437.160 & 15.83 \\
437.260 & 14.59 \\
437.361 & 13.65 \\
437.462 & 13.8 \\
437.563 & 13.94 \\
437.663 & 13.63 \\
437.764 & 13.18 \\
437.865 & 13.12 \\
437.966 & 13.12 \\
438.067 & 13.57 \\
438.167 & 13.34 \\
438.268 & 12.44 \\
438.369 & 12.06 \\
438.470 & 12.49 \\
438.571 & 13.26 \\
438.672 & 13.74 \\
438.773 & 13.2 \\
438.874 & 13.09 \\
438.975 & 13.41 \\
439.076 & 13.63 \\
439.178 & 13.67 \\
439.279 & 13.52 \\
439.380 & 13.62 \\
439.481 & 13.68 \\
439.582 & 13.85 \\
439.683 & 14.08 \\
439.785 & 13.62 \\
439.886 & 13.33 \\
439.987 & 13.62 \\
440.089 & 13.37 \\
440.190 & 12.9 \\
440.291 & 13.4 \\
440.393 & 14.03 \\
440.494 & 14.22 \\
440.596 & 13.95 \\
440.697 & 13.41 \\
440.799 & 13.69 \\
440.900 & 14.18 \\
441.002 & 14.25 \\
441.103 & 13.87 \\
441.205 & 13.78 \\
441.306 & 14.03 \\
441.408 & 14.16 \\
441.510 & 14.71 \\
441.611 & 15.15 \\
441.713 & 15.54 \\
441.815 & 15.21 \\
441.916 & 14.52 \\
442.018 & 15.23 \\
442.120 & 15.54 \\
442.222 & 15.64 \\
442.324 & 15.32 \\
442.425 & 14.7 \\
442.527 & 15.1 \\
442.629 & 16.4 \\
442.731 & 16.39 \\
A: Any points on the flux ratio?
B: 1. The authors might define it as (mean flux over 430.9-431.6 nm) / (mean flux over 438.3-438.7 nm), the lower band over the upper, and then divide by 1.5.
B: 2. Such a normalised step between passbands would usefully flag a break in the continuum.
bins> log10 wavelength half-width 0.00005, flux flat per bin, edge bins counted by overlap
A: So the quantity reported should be 0.595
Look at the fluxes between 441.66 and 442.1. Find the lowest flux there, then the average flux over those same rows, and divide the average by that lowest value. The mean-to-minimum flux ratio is 1.04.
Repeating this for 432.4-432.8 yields 1.07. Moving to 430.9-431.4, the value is 1.02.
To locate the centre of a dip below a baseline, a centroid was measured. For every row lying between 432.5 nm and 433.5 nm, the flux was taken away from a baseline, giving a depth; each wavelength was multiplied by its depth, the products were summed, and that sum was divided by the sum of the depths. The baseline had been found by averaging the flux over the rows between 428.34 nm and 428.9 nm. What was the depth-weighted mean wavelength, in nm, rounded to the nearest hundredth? 433.09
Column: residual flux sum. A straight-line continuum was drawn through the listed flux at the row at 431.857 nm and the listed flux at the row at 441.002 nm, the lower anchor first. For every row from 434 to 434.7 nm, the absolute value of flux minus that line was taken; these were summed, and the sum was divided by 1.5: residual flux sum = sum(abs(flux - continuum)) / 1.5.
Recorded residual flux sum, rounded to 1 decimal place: 3.0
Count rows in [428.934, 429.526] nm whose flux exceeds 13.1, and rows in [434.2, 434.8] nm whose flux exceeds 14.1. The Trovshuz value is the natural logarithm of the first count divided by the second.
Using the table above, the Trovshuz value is -1.8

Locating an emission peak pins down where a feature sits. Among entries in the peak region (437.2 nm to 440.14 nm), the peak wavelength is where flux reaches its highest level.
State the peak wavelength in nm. 437.260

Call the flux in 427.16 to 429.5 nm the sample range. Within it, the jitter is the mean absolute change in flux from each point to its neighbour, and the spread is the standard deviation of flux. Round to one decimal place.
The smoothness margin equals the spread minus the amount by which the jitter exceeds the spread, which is 1.3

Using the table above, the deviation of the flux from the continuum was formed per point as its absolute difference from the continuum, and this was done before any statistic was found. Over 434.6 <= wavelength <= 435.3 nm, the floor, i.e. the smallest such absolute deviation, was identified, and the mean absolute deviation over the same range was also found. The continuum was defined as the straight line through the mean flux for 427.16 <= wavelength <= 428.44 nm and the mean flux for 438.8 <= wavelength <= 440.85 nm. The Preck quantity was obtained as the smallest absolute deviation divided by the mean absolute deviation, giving 0.21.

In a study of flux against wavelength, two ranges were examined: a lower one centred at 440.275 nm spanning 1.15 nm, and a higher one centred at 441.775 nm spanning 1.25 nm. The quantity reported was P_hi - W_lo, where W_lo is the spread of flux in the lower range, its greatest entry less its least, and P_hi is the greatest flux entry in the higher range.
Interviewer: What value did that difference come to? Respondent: 14.3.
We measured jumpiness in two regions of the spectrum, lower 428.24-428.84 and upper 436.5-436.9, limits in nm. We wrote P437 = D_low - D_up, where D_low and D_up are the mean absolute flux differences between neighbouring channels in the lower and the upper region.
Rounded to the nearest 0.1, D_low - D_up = 0.1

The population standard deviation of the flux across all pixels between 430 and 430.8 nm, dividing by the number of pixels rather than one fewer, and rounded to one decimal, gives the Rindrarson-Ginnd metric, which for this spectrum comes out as 0.5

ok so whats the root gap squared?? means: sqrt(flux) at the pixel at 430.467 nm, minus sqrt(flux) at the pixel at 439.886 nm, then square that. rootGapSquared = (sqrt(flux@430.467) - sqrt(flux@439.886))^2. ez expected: 0.52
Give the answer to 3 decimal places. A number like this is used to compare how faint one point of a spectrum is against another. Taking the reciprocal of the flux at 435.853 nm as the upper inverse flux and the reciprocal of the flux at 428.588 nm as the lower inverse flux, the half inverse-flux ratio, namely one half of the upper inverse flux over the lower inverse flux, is 0.405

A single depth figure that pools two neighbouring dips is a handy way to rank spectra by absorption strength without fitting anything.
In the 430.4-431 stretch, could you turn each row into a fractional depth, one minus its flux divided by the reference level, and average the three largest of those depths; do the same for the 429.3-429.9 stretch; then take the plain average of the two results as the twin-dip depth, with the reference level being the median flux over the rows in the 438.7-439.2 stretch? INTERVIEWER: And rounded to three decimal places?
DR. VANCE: 0.299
